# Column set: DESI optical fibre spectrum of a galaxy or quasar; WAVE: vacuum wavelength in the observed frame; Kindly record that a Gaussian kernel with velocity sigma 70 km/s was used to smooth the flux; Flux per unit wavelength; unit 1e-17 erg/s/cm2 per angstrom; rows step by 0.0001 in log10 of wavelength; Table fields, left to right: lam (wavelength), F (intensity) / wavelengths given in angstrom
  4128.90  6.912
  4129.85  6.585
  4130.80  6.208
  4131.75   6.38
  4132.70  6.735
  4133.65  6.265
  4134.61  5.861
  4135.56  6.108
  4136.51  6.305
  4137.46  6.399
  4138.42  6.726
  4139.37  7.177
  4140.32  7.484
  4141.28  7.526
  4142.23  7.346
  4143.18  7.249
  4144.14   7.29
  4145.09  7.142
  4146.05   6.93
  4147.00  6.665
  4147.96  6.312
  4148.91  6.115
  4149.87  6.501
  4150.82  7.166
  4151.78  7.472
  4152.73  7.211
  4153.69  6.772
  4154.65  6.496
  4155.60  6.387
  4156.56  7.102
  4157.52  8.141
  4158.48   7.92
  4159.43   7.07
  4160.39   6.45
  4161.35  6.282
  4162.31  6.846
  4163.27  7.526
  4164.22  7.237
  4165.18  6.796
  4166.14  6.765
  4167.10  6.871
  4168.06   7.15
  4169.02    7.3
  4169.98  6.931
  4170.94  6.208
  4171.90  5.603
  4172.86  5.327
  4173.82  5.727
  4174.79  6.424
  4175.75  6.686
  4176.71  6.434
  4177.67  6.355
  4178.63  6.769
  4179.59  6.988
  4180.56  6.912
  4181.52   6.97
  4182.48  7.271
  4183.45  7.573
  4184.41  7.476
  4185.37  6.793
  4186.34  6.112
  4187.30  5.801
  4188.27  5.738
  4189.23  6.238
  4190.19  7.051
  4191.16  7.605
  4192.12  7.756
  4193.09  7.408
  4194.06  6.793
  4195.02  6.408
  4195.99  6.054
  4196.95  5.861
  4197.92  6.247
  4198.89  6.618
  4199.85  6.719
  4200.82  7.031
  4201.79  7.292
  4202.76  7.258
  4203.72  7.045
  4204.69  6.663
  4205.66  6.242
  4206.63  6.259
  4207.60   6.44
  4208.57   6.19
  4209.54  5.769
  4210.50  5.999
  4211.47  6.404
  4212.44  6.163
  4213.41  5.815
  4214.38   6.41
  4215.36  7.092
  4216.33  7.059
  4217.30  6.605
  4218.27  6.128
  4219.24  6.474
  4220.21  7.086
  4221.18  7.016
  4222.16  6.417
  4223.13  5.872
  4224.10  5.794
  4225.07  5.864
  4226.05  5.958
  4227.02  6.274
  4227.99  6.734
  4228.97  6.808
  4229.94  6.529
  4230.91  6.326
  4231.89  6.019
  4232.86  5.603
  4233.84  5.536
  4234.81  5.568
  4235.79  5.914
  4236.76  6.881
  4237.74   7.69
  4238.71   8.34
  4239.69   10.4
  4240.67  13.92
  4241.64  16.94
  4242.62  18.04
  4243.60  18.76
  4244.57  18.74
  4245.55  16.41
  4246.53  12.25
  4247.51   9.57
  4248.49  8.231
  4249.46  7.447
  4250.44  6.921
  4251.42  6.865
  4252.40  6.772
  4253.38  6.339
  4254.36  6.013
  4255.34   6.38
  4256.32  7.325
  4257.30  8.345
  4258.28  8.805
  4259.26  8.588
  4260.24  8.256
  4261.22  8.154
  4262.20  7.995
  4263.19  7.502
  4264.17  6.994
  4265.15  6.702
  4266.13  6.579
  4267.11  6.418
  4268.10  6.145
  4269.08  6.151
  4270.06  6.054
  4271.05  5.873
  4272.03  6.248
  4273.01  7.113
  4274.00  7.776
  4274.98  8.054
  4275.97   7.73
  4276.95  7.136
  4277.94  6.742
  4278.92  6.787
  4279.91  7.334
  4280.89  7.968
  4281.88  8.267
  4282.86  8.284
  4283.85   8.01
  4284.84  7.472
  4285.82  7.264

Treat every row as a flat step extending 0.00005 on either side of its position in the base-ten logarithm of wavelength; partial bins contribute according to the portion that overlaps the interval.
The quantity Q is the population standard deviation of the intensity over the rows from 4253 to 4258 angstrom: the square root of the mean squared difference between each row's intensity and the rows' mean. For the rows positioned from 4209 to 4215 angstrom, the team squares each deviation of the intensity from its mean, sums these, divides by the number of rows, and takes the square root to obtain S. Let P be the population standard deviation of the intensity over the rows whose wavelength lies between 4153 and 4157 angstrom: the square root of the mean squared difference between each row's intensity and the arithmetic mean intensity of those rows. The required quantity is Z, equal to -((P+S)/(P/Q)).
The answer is -1.6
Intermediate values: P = 0.28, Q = 0.85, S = 0.26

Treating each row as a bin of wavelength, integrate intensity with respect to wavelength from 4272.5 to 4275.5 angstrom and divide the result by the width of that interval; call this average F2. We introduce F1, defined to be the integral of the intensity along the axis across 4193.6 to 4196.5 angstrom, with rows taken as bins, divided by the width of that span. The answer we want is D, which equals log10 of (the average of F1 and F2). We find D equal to 0.847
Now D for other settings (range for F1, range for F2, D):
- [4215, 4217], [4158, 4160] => 0.860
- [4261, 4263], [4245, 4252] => 0.946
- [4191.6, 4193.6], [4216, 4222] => 0.853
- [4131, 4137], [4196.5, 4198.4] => 0.790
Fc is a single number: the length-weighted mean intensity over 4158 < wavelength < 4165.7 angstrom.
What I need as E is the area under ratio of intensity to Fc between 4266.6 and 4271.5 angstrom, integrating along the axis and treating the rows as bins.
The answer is 4.3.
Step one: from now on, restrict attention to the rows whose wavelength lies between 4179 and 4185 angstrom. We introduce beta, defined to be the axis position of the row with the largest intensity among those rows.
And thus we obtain 4183.45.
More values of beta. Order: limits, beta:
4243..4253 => 4243.60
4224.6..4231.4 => 4228.97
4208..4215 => 4214.38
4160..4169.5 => 4163.27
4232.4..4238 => 4237.74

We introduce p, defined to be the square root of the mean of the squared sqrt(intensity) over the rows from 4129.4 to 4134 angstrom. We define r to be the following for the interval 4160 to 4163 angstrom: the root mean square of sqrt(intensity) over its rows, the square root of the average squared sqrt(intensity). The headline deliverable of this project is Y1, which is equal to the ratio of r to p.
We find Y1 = 1.01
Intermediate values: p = 2.54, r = 2.55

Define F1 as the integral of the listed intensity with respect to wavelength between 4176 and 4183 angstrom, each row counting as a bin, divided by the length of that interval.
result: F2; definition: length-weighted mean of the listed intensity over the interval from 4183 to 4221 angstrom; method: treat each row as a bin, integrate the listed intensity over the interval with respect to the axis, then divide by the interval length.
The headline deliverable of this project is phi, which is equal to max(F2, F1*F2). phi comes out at 45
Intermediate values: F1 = 6.8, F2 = 6.6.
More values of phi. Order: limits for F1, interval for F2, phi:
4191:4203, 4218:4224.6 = 44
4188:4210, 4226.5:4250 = 65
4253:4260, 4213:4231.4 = 48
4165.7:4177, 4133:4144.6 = 44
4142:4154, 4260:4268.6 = 50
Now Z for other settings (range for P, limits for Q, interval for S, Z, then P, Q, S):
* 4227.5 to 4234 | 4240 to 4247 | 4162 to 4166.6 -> -3.8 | 0.48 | 2.31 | 0.30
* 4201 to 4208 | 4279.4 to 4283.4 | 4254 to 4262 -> -1.3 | 0.42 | 0.38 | 0.98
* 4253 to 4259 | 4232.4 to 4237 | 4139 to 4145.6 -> -0.6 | 1.06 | 0.51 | 0.14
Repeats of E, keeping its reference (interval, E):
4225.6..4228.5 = 2.6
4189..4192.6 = 3.7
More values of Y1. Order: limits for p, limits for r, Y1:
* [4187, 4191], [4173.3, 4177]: 1.01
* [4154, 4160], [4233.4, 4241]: 1.06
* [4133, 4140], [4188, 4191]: 1.00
